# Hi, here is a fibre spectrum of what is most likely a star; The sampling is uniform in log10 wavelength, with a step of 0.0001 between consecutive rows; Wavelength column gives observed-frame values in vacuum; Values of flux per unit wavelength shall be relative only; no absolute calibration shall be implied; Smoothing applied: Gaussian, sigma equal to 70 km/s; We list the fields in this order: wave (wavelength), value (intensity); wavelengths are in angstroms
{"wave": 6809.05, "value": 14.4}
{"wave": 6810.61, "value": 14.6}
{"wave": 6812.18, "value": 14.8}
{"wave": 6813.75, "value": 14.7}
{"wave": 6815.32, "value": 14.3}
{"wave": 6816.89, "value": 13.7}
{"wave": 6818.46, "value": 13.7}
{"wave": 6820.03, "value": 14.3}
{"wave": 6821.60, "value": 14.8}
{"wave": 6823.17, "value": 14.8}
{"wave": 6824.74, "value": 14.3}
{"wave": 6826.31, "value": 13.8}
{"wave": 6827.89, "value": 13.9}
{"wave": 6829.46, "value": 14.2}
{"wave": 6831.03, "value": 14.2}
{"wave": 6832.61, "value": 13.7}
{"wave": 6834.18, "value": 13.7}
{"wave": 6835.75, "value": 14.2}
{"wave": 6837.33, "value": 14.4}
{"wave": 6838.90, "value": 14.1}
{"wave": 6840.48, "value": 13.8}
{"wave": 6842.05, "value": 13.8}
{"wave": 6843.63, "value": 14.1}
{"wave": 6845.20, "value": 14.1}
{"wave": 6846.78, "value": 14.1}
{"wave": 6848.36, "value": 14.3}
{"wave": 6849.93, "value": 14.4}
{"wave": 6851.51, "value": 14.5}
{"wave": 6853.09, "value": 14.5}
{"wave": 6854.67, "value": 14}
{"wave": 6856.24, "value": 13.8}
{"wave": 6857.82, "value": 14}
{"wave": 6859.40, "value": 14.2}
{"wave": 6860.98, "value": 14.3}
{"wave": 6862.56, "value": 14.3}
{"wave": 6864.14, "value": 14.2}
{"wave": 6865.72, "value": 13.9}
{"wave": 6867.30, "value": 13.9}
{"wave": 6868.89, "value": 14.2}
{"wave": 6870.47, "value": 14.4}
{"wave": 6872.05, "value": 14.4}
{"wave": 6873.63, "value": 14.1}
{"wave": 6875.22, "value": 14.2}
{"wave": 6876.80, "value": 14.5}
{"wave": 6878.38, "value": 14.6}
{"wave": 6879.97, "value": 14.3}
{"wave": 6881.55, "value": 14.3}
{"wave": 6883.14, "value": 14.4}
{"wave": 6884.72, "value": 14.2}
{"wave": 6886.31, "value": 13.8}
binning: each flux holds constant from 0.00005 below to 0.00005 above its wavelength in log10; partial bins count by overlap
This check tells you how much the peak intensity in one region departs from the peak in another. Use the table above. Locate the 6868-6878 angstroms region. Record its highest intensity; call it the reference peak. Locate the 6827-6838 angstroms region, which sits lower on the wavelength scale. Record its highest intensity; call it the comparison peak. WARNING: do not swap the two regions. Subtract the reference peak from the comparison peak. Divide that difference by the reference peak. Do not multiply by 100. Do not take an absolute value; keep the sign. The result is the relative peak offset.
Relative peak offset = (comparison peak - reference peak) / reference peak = -0.007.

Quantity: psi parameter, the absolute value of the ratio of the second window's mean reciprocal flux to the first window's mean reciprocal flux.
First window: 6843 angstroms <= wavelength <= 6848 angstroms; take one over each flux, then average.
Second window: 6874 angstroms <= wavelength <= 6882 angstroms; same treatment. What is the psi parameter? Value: 0.98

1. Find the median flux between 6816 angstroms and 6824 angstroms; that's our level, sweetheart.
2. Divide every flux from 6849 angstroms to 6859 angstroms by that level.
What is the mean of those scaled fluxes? 0.99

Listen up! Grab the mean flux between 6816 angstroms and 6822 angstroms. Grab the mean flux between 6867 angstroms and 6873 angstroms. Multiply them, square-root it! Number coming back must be 14.2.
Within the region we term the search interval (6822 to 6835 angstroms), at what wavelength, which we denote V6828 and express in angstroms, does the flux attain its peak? 6823.17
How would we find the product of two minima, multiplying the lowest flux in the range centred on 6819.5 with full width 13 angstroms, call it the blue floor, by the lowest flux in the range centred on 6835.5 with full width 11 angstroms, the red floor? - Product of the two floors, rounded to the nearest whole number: 188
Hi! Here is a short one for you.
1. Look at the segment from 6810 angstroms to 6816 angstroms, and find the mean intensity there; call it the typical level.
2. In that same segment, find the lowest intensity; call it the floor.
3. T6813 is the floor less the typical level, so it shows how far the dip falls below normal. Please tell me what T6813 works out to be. -0.30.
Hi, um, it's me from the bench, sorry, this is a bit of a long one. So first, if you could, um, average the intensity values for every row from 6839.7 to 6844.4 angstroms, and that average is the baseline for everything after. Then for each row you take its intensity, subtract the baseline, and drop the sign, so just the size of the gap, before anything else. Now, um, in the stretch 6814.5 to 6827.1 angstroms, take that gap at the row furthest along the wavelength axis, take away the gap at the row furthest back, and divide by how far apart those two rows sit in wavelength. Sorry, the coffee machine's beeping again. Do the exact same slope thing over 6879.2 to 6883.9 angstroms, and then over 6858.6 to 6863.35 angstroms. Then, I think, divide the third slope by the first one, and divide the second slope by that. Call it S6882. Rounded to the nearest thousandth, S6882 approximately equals -0.027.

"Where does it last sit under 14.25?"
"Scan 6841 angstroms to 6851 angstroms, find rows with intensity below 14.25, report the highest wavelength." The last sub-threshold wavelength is 6846.78 angstroms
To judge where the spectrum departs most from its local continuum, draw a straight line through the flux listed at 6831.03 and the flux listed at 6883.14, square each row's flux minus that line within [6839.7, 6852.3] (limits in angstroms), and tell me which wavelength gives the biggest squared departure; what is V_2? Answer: 6842.05 angstroms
